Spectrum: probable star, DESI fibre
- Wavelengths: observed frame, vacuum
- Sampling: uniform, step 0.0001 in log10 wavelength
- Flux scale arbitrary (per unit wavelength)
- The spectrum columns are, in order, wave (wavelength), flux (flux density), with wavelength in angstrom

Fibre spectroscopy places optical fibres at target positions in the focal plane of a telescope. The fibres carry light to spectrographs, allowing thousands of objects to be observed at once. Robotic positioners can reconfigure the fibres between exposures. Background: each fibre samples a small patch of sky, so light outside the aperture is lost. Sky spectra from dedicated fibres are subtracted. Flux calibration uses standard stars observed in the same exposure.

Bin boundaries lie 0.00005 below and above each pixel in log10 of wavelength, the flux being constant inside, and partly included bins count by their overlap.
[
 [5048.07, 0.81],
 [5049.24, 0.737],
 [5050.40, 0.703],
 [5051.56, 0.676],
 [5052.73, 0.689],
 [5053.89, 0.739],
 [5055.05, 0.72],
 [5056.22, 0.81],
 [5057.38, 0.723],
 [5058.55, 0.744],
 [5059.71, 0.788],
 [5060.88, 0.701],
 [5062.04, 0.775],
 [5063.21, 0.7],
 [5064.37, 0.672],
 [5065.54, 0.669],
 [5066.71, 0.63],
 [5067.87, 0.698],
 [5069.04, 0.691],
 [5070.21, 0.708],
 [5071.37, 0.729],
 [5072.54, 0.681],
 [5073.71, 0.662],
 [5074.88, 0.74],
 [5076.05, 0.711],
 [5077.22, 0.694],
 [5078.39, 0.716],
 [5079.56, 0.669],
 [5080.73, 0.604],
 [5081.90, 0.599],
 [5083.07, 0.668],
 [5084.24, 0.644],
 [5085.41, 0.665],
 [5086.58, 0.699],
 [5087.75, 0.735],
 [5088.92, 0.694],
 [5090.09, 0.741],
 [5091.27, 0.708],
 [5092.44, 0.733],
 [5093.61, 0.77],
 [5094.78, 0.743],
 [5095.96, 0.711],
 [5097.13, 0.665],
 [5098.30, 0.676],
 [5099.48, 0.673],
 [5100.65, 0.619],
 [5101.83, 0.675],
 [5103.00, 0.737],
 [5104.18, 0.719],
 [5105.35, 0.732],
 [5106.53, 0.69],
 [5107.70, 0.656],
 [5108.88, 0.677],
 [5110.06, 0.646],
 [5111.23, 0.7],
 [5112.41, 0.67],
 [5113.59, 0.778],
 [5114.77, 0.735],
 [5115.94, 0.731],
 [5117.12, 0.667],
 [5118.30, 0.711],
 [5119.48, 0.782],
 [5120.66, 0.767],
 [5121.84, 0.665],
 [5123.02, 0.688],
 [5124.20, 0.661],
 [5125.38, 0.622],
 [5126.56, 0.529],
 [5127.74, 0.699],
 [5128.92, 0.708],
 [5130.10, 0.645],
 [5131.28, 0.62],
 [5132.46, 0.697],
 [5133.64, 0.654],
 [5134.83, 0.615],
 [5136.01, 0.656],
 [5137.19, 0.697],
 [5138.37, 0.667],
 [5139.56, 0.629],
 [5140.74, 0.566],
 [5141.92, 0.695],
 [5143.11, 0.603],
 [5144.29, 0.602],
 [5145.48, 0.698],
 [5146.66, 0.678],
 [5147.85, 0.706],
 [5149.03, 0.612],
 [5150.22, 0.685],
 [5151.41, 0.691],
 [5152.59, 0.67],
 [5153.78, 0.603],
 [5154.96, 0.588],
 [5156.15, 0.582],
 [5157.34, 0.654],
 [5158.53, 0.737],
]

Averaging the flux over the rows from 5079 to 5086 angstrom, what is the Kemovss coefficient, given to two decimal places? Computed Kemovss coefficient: 0.64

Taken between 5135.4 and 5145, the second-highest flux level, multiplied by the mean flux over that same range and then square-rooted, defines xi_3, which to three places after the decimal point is 0.667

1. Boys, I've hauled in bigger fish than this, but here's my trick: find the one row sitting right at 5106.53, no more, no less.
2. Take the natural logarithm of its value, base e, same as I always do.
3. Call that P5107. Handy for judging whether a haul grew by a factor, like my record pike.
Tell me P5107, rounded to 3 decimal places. -0.371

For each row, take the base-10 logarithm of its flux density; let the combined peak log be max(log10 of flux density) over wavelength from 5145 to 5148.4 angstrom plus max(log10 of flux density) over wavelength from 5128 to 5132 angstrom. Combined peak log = -0.301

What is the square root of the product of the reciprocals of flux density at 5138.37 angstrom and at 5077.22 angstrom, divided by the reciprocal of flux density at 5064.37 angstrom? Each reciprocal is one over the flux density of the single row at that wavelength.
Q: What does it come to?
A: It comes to 0.99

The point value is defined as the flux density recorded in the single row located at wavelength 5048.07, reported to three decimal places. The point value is 0.810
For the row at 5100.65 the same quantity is 0.619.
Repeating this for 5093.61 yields 0.770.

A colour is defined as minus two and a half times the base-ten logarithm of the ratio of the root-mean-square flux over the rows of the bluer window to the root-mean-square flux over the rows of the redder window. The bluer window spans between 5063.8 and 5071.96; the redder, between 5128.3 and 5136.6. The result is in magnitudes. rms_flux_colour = -0.046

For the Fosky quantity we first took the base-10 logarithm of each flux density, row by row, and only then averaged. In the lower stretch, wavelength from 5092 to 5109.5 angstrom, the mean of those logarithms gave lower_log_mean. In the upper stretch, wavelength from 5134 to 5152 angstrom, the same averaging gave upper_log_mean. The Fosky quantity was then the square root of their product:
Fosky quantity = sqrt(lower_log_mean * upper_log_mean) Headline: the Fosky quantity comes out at 0.171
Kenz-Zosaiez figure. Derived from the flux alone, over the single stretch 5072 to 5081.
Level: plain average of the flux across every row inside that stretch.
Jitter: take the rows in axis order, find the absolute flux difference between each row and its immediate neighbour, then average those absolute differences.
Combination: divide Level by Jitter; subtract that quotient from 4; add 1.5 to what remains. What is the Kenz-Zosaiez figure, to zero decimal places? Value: -12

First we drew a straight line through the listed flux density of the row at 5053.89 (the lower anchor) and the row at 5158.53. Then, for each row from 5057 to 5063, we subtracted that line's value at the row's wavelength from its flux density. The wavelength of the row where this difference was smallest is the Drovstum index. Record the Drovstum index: 5060.88 angstrom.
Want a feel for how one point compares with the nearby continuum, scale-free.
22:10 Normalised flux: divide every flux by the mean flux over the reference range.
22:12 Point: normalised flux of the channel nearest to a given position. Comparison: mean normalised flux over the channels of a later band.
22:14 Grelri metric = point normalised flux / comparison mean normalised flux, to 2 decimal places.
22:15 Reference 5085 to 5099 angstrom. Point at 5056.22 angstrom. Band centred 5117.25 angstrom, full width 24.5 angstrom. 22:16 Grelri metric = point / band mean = 1.17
